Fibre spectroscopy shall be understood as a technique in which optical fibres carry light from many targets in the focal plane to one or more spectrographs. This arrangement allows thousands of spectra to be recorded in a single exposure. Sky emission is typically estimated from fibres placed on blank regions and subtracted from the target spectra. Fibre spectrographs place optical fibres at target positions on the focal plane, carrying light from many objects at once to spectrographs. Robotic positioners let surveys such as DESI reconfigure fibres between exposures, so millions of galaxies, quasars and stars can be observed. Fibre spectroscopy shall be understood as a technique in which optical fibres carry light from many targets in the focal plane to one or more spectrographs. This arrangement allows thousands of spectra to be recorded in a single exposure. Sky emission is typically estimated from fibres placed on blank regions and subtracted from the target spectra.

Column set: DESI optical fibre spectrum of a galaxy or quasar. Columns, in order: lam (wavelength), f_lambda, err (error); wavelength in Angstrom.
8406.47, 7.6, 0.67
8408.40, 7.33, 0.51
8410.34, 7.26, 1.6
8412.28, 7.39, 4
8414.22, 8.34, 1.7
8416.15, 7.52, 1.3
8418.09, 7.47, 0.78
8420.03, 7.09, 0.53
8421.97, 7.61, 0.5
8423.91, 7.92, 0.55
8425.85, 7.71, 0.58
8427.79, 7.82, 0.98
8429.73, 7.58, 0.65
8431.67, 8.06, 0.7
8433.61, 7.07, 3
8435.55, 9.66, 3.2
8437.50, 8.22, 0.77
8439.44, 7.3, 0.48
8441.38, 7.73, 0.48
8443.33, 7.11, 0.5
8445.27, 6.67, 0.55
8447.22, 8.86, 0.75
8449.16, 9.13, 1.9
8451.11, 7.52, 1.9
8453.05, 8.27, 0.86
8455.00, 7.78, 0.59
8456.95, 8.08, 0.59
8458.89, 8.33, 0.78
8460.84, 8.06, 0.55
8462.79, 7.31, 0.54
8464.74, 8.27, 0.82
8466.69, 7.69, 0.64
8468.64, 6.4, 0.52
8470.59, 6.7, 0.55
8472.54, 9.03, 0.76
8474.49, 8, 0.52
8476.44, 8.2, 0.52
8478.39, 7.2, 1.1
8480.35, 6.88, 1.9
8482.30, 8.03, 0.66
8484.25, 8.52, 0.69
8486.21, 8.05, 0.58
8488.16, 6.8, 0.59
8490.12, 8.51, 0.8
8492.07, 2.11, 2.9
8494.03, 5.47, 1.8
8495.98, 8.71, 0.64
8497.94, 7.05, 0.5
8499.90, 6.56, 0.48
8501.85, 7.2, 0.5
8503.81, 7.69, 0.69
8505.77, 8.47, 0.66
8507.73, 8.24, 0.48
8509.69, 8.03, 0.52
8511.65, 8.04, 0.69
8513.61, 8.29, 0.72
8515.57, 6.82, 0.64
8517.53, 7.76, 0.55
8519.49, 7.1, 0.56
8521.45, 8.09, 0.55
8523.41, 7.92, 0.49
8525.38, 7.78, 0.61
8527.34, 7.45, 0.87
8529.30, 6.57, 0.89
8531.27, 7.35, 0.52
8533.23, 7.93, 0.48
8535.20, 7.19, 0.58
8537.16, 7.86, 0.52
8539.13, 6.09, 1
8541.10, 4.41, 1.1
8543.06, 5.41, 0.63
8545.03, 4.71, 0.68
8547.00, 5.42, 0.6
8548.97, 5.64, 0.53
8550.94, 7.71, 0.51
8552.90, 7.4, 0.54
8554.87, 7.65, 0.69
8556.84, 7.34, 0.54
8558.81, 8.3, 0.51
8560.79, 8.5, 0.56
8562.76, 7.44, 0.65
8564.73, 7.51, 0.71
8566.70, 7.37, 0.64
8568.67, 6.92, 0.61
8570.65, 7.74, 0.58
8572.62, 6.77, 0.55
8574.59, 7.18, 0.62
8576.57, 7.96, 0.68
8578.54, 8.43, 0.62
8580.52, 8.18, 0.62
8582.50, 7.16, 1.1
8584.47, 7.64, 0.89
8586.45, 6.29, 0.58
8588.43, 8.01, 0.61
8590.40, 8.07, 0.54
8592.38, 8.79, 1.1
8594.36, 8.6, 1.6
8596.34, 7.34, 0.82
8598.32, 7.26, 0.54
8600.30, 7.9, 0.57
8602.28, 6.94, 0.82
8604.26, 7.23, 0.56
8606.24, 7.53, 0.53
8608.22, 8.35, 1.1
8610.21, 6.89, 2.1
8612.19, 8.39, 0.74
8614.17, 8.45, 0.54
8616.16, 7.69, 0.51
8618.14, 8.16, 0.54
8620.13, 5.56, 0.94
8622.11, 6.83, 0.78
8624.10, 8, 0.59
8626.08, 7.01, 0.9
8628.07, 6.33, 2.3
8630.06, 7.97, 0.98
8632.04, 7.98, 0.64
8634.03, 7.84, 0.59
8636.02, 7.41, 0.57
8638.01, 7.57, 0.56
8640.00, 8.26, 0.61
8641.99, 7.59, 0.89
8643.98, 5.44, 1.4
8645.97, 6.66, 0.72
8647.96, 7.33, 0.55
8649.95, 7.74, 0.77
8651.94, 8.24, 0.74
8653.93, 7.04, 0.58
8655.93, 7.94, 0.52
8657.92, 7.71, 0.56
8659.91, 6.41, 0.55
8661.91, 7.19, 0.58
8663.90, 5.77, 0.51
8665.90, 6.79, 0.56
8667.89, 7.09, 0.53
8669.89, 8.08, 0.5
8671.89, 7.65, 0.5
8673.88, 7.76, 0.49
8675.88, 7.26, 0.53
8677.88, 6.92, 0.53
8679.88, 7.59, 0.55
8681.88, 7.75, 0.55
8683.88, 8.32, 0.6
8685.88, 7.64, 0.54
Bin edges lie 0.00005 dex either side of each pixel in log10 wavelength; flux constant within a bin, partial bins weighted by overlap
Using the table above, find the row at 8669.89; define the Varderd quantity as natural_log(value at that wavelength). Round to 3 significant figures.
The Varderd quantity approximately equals 2.09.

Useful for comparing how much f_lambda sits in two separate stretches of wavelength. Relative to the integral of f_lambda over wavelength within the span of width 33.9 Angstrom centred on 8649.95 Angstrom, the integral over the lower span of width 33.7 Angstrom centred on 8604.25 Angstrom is 1.06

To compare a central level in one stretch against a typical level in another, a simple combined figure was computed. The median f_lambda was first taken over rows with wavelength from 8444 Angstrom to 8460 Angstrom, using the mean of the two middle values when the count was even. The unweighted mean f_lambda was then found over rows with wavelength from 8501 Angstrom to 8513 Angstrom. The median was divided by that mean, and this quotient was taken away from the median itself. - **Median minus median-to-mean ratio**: 7.1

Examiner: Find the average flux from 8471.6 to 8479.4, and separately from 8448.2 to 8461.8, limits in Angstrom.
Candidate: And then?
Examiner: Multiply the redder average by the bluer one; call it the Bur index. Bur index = 66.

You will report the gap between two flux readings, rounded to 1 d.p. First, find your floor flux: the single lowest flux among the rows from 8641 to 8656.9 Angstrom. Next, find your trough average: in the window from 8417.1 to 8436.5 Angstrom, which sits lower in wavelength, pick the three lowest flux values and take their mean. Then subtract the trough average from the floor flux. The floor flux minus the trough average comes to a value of -1.8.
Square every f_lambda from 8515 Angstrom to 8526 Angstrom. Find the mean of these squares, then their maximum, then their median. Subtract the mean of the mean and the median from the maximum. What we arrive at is 6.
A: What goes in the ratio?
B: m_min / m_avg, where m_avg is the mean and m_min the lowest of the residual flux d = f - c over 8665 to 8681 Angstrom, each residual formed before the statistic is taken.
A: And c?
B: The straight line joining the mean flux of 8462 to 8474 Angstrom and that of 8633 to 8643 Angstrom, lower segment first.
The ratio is 3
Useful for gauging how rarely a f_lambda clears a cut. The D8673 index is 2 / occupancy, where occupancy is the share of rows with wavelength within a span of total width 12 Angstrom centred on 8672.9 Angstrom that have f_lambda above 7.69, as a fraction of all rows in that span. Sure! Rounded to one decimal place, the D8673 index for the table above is 6.0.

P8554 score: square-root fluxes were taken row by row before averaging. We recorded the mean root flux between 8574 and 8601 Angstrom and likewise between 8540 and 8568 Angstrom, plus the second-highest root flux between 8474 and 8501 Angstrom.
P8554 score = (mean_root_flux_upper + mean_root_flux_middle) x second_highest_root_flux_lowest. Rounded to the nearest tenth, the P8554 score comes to 15.7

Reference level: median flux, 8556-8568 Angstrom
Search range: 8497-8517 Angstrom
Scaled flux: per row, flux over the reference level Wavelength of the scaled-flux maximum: 8505.77 Angstrom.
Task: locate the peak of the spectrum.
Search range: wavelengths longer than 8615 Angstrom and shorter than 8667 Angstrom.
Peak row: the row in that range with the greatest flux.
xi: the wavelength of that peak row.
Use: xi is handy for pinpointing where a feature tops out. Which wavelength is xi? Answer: 8640.00 Angstrom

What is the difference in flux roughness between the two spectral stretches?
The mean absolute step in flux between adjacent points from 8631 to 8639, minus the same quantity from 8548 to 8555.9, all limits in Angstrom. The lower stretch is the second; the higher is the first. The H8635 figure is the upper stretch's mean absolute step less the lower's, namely -0.6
